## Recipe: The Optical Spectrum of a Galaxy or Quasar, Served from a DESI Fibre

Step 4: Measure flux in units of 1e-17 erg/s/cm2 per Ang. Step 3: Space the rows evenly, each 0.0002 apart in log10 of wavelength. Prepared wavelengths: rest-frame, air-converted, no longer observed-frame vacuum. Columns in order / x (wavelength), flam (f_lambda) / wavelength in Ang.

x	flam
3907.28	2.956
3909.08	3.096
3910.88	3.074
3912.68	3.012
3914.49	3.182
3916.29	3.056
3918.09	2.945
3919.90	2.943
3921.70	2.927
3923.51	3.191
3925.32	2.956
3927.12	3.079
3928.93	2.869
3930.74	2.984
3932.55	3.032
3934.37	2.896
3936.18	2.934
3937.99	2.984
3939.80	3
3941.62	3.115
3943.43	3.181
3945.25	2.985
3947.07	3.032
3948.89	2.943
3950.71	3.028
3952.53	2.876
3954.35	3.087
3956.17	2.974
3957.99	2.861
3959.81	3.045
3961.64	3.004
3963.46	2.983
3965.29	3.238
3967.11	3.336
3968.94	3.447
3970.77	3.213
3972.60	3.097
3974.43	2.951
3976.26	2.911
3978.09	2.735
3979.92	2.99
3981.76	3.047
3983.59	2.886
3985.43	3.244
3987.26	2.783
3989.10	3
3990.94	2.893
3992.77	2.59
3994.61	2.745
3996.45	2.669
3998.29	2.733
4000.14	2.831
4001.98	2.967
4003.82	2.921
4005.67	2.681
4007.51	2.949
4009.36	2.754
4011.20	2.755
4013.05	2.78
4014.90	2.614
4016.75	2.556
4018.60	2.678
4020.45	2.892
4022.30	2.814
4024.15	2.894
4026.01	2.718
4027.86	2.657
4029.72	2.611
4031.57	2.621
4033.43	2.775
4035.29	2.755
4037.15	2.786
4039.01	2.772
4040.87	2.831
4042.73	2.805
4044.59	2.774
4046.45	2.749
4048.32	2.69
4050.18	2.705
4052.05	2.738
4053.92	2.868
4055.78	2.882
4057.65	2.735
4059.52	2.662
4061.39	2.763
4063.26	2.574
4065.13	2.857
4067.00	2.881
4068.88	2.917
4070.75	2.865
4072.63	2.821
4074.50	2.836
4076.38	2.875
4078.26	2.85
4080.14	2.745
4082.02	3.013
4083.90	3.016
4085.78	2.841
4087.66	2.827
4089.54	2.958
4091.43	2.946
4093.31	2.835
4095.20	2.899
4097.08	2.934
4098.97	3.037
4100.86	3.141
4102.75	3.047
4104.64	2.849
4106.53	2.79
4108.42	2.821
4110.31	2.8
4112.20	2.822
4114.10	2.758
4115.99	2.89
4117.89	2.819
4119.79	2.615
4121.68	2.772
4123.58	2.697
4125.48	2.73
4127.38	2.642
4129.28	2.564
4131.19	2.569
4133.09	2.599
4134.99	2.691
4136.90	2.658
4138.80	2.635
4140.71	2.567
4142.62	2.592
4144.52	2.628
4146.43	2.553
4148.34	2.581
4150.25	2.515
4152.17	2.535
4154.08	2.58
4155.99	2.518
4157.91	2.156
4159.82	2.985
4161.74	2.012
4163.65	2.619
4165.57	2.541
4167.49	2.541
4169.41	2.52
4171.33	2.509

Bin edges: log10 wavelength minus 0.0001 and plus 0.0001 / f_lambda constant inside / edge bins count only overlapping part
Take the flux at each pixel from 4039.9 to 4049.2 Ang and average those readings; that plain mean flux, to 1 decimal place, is 2.8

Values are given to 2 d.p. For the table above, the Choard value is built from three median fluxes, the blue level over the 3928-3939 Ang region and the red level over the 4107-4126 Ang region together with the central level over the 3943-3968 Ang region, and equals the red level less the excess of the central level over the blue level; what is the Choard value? 2.73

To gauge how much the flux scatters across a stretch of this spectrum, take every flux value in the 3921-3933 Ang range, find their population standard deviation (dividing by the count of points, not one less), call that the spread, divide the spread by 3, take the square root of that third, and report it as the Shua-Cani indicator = 0.18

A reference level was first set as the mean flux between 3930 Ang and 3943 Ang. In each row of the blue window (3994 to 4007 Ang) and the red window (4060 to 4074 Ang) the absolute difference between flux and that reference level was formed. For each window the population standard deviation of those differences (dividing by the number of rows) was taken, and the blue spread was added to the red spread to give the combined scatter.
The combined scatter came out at 0.215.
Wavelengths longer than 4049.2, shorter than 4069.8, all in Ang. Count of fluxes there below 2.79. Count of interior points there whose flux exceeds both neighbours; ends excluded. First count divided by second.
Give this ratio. 3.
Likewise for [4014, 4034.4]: 4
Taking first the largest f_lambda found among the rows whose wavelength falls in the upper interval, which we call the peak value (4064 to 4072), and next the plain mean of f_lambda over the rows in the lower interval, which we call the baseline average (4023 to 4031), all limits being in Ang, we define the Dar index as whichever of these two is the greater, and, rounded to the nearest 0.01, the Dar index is 2.92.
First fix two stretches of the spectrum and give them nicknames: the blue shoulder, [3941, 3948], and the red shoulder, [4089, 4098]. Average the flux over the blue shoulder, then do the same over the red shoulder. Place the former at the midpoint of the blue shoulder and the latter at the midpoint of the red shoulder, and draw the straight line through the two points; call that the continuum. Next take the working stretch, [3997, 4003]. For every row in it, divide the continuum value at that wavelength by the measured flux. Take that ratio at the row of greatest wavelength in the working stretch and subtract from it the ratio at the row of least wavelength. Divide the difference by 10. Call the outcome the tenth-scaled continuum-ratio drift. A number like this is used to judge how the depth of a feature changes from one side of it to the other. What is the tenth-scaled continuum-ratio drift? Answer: -0.009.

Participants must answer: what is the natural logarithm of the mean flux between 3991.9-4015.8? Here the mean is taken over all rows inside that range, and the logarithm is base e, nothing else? 1.02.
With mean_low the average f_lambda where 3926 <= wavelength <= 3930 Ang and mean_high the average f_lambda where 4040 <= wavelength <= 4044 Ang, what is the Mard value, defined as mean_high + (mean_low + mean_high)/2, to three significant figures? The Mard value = 5.71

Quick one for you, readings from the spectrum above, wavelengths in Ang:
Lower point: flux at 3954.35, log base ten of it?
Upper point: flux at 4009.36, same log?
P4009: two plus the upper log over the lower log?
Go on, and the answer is 2.90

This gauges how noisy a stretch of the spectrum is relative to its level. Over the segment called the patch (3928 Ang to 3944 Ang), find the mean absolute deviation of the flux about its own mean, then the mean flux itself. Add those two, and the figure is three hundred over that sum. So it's 98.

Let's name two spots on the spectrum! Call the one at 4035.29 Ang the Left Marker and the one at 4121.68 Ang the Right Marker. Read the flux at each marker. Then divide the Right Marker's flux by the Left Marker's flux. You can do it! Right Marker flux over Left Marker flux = 1.01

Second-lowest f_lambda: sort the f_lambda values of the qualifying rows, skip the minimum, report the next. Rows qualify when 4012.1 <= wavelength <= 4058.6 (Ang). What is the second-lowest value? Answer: 2.611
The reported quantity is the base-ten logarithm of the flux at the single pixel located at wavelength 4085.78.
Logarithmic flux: 0.453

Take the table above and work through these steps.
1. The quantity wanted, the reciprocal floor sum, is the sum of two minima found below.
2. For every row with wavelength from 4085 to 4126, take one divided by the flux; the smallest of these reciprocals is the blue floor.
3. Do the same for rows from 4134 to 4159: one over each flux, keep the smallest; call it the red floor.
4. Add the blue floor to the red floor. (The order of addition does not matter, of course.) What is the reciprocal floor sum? 0.69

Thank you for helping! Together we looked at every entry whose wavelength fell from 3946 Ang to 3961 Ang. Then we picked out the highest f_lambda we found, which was 3.087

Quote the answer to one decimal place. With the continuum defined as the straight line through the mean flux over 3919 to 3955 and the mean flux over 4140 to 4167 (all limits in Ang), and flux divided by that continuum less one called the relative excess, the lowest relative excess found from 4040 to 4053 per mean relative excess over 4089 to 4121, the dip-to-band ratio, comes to -0.3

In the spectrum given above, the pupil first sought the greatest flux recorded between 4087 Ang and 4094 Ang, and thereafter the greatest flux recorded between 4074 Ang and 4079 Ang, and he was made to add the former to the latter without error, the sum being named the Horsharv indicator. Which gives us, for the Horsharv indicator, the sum 5.83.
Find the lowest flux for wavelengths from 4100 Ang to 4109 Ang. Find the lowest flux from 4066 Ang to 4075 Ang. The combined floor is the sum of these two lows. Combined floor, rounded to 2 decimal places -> 5.61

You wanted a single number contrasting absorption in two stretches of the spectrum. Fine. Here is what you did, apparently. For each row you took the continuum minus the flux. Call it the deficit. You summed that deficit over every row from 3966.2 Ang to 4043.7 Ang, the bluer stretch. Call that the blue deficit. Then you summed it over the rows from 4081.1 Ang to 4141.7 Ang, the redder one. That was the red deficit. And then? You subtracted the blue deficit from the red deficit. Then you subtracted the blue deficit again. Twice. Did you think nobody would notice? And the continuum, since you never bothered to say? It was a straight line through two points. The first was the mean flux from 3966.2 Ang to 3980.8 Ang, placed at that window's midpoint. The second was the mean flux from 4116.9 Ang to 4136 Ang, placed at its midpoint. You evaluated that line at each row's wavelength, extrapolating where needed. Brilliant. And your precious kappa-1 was -16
